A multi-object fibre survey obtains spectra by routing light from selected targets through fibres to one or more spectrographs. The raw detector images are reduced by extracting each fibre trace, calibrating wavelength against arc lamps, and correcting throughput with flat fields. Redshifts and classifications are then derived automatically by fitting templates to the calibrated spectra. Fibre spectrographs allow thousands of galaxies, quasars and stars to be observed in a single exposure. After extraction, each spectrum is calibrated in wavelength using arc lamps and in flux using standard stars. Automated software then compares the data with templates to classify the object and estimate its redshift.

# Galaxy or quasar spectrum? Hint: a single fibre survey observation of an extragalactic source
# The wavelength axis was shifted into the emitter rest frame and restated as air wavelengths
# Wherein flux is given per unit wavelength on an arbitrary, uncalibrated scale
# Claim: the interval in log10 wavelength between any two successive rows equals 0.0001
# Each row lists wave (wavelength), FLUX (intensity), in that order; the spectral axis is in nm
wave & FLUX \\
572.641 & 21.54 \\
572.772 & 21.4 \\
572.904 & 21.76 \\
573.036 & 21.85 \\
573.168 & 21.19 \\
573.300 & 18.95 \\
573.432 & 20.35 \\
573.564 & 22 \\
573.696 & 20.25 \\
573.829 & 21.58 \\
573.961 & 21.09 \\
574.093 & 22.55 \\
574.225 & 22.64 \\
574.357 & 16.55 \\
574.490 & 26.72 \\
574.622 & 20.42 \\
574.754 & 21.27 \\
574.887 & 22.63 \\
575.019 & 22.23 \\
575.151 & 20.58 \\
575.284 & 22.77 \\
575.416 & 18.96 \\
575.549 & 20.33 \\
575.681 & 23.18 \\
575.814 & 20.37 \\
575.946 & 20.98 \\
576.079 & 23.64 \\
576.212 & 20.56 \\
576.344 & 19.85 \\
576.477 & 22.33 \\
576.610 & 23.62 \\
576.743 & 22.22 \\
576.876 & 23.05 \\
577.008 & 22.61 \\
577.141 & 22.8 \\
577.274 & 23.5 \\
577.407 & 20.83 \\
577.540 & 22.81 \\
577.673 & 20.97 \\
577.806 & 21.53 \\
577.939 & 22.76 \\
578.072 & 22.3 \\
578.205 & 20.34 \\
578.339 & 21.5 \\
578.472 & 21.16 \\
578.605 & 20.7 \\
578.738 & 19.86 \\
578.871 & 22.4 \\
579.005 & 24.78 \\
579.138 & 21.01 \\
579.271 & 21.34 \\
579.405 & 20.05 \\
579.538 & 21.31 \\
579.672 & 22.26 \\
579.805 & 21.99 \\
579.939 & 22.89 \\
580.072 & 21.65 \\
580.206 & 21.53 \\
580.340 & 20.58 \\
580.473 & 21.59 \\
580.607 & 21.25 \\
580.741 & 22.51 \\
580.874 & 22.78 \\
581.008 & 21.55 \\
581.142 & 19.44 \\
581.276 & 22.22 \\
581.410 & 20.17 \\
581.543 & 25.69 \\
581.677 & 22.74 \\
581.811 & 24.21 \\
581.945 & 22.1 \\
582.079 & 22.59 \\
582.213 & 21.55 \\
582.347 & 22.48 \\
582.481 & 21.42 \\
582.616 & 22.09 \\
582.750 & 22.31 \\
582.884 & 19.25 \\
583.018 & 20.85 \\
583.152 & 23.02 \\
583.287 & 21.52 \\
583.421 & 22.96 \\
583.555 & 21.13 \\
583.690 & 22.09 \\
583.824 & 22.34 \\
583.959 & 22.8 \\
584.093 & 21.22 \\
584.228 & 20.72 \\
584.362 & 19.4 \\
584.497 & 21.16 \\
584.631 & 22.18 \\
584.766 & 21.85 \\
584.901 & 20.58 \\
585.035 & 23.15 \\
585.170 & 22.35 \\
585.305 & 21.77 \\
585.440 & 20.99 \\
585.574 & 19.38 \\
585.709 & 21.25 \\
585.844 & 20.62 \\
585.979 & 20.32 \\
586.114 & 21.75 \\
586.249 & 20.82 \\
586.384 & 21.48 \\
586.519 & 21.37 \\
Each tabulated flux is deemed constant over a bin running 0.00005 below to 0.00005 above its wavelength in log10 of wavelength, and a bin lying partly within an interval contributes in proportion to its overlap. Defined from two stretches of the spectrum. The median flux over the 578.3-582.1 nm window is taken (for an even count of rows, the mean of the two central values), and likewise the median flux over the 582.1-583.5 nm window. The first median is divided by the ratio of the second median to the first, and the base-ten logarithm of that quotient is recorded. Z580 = 1.33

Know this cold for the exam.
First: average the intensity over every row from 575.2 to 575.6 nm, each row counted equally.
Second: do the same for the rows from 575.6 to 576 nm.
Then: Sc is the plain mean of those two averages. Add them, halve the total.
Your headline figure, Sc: 21.1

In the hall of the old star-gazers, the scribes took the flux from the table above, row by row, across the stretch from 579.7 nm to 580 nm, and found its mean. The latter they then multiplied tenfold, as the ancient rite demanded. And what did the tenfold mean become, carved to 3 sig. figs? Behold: 224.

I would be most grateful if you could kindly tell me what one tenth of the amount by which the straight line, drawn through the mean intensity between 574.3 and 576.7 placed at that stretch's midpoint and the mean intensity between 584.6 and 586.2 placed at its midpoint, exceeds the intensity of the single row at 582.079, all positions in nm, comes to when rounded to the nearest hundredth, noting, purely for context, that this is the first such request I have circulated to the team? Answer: -0.12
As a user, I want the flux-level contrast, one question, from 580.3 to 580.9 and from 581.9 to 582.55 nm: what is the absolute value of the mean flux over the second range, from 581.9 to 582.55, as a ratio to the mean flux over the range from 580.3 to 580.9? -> 1.01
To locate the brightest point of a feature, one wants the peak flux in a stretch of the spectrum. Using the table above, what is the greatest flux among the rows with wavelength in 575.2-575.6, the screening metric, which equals 22.77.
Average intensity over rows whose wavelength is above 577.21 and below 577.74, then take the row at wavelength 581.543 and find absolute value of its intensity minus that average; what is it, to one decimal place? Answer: 3.7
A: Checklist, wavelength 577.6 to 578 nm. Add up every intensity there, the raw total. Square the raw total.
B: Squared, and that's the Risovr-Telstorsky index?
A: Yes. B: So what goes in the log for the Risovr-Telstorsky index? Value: 4259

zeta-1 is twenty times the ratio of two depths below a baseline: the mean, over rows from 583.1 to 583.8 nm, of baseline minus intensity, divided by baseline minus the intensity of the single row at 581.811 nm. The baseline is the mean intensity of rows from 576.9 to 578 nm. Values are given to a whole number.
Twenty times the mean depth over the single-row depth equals -1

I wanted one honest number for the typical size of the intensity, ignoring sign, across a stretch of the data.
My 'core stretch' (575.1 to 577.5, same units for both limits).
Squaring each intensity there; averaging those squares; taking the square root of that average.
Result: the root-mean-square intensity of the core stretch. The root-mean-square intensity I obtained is 21.8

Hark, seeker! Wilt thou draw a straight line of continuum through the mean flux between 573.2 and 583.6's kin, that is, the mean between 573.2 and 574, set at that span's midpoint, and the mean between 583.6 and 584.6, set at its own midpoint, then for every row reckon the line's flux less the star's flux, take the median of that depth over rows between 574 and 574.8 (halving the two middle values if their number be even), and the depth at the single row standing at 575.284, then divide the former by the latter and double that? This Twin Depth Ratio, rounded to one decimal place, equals 1.2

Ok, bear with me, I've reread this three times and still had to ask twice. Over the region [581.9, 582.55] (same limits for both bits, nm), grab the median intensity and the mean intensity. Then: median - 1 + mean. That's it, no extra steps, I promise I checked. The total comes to 43.1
